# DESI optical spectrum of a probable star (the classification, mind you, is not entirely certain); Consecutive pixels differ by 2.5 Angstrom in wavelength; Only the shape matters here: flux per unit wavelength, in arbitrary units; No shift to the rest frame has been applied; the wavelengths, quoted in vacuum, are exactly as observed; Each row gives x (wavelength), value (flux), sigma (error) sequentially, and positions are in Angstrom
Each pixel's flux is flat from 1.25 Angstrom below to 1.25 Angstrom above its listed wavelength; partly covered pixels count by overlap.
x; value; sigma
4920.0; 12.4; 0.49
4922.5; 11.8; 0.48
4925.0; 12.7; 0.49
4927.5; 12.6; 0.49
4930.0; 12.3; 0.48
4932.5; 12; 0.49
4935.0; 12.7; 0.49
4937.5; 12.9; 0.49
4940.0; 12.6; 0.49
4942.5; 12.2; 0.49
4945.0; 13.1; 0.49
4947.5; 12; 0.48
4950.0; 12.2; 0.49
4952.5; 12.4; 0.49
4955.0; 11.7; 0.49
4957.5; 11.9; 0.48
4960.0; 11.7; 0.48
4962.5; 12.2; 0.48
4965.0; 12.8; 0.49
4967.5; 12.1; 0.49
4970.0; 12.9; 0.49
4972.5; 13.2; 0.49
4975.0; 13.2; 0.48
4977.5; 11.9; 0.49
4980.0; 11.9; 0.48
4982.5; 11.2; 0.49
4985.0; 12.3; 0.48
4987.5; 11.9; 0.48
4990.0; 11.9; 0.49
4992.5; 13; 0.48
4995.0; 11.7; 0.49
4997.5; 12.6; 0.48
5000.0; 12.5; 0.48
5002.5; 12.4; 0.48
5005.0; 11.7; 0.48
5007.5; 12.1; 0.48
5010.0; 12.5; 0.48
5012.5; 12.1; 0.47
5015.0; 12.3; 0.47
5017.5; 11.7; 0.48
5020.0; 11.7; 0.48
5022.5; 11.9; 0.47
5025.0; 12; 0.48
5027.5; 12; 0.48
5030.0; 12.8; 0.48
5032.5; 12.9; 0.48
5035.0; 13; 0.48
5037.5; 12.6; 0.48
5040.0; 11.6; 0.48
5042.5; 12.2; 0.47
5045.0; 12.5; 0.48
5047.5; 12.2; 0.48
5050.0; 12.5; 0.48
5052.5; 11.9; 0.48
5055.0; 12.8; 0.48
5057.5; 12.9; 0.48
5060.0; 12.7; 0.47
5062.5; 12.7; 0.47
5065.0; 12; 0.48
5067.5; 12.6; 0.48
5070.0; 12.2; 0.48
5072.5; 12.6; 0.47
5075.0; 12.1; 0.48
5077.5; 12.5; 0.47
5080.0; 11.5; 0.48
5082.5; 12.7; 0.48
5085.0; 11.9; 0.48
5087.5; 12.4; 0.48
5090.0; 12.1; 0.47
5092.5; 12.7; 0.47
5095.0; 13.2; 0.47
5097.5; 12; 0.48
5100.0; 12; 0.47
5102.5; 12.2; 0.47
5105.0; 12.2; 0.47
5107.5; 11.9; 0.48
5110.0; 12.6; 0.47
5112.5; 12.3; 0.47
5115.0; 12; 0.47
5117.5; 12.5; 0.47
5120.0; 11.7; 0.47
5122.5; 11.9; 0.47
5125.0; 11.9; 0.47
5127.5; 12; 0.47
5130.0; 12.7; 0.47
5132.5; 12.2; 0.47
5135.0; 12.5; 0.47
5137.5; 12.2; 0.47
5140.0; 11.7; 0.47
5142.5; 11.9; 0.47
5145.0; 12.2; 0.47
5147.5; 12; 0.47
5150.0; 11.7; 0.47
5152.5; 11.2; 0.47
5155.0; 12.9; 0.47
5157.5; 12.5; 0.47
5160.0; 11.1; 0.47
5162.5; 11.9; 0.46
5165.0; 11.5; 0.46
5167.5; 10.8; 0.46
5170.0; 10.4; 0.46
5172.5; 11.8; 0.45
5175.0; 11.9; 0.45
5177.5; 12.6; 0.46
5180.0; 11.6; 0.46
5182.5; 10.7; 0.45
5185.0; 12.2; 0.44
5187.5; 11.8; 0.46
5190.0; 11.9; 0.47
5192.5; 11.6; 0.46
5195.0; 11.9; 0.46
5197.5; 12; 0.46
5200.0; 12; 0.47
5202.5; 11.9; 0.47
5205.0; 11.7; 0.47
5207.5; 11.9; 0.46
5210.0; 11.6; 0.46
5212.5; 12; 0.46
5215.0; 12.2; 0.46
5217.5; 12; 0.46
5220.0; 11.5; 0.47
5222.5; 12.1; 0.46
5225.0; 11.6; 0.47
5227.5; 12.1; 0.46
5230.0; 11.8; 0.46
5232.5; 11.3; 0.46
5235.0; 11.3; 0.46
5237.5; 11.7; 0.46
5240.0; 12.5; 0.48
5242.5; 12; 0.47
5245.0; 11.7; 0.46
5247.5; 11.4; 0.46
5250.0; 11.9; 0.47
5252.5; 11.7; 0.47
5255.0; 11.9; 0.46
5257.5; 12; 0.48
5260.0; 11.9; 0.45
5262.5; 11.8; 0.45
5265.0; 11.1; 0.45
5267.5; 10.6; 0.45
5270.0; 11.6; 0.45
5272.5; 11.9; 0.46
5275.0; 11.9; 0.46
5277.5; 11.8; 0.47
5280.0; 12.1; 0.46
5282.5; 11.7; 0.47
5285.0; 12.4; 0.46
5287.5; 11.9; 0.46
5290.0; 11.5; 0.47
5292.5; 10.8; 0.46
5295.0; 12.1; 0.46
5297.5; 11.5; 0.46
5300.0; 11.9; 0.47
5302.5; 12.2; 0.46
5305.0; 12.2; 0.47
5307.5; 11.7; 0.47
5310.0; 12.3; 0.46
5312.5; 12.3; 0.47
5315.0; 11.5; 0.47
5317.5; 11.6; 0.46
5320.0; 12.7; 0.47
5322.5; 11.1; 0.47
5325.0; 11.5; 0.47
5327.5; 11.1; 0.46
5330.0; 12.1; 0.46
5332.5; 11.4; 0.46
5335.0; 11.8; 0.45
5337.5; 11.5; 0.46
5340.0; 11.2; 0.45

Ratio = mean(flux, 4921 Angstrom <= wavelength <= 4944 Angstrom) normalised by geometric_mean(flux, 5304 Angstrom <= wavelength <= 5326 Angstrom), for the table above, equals 1.047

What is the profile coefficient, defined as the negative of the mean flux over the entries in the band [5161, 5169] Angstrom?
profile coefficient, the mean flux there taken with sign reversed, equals -11.4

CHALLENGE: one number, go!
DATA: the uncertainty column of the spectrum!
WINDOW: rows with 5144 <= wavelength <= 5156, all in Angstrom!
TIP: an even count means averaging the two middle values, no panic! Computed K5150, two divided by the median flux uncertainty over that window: 4.26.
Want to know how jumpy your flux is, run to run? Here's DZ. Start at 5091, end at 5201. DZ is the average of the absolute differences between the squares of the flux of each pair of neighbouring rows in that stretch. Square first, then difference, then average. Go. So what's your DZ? 11.9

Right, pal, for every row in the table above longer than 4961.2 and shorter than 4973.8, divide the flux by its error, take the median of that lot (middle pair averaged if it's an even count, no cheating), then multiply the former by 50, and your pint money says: 1306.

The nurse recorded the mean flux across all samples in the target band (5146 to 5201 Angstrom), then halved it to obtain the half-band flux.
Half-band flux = 5.86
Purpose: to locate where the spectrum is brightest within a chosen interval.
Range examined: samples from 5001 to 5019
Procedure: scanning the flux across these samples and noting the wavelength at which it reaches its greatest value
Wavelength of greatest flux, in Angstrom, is 5010.0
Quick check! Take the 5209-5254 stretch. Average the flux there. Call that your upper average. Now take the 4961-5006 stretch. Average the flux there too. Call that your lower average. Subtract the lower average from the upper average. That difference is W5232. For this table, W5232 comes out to -0.50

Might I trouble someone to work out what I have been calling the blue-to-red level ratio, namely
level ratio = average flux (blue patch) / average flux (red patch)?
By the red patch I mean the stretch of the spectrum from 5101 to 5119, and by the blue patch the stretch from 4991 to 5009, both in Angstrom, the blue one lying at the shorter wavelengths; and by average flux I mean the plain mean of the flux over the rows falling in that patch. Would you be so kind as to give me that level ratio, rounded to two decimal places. 1.00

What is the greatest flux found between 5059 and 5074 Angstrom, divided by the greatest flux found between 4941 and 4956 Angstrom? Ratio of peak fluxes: 0.969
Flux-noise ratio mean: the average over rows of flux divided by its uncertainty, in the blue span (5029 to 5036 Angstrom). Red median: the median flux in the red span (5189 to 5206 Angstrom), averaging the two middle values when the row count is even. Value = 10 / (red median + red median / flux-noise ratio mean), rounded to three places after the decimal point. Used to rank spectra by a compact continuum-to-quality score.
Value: 0.810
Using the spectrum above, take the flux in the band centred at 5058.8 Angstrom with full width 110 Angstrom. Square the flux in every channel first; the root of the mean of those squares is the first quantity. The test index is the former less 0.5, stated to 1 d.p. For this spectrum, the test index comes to 11.8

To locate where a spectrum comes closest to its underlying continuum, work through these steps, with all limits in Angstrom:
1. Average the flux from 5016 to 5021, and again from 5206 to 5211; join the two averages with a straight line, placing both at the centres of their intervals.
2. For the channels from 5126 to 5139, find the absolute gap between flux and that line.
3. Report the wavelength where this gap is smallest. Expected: 5127.5 Angstrom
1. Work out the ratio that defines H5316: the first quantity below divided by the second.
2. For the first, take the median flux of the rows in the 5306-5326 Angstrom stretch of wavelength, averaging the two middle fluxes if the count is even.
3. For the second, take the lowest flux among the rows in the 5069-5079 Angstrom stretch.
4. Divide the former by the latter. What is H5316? 0.96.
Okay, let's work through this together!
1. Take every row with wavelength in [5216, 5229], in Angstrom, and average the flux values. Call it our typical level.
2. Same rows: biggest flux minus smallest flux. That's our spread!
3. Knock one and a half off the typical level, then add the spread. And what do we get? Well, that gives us 11.0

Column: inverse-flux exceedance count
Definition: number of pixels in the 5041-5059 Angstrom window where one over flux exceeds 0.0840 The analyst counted 1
